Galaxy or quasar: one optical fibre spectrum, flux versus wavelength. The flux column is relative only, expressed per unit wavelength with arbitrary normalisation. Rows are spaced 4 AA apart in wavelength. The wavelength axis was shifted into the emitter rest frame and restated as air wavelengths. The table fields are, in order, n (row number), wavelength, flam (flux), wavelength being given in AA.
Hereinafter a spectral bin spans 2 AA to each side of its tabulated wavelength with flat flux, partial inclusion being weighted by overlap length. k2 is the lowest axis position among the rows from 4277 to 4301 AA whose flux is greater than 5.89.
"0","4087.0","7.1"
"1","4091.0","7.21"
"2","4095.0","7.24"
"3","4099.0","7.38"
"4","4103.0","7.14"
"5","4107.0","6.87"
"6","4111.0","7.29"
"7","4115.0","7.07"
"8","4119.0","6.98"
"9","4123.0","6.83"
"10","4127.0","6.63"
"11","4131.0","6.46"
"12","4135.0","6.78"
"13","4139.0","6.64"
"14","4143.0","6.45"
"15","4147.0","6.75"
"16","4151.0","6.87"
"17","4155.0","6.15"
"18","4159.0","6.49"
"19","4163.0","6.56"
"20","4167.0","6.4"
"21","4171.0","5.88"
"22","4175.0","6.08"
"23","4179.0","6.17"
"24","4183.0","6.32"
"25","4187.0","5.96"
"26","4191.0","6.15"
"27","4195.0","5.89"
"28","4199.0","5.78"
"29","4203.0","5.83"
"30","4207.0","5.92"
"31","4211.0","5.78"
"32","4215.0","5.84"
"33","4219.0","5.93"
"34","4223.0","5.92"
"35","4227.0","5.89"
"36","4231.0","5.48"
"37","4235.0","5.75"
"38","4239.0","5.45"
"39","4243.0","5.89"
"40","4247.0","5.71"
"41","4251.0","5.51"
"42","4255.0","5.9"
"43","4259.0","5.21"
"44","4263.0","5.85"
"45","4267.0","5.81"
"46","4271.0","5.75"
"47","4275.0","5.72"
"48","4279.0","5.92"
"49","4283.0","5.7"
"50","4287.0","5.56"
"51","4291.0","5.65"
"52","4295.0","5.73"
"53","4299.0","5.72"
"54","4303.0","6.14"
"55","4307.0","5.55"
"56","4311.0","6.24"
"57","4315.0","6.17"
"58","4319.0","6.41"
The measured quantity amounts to 4279.0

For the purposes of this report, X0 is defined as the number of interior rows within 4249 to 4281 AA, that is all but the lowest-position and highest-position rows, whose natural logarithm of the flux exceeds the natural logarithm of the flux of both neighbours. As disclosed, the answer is 2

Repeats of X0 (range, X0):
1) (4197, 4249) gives 4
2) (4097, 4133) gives 1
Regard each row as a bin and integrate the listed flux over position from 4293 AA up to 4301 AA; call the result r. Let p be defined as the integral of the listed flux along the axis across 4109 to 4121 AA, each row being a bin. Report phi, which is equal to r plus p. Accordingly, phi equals 131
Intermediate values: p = 85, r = 46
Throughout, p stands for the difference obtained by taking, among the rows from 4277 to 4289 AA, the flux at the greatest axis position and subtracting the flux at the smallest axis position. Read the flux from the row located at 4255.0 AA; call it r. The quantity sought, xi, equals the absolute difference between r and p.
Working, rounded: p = -0.36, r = 5.9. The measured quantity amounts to 6.3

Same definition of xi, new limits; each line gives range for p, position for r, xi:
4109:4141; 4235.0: 6.4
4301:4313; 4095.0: 7.1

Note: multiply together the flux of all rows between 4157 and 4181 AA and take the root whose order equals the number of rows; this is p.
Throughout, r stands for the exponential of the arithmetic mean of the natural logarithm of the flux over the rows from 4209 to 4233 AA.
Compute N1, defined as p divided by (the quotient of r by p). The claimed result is 6.7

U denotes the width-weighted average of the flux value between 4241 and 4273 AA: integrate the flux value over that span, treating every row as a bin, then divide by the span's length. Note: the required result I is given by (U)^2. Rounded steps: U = 5.70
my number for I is 33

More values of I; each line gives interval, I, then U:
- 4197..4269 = 33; 5.75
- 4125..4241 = 38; 6.14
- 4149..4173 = 41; 6.39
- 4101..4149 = 47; 6.82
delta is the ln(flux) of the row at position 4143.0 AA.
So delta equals 1.86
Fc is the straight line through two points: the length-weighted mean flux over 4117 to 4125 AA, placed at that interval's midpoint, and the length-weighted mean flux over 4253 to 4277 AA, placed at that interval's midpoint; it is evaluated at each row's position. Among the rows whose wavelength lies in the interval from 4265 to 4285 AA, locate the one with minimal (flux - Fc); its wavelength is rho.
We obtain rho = 4271.0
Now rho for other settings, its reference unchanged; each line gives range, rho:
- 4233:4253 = 4239.0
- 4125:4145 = 4131.0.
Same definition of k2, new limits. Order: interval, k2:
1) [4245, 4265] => 4255.0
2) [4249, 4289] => 4255.0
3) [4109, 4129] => 4111.0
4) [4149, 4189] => 4151.0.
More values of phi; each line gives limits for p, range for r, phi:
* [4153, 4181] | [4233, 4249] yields 266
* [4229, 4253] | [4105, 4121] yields 248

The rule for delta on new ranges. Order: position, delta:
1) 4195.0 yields 1.77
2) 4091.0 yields 1.98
